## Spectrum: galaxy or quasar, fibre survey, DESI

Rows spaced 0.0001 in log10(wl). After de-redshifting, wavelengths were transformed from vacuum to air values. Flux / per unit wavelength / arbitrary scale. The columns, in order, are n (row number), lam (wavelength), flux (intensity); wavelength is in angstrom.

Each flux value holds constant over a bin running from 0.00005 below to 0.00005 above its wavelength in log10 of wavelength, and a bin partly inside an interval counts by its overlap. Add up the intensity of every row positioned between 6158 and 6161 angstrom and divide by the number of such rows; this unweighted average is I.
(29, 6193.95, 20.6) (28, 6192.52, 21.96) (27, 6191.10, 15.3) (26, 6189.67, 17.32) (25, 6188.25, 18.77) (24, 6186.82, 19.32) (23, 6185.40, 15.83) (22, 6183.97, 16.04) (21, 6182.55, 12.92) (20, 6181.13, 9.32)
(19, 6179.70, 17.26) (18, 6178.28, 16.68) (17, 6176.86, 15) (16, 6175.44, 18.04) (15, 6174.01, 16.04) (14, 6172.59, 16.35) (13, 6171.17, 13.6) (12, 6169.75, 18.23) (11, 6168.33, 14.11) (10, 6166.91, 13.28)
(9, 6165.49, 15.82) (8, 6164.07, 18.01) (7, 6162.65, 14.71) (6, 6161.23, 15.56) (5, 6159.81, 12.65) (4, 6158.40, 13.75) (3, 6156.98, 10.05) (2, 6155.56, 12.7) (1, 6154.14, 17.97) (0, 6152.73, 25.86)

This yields 13.2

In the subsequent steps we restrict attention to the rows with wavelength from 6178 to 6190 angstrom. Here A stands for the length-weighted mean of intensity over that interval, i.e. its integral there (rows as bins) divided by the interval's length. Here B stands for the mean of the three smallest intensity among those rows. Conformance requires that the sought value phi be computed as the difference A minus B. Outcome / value 3.2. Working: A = 15.9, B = 12.7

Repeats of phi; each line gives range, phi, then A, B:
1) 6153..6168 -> 3.0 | 14.8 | 11.8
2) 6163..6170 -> 1.3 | 15.7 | 14.4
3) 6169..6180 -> 1.5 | 16.4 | 14.9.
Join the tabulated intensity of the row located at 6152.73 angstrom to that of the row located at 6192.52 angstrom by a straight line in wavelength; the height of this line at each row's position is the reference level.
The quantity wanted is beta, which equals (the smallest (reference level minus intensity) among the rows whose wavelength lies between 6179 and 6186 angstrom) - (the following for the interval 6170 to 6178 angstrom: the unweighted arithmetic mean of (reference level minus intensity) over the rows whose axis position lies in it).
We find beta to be -2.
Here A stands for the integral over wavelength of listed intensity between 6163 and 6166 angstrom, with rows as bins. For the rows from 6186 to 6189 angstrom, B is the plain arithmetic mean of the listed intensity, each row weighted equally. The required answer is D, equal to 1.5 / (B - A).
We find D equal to -0.048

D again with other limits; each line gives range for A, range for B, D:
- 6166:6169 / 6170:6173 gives -0.057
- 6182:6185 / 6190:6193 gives -0.059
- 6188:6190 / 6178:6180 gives -0.078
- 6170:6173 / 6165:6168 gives -0.048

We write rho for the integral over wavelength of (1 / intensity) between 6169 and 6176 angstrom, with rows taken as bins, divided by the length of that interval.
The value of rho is 0.062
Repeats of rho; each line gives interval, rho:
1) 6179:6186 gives 0.074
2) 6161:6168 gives 0.066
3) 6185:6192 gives 0.058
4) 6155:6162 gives 0.079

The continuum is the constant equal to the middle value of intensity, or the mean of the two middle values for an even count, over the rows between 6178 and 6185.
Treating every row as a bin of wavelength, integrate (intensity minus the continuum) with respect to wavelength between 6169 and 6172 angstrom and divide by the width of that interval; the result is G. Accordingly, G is -0.1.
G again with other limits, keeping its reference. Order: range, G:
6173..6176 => 0.9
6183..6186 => -0.4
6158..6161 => -2.5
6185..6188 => 1.9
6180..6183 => -4.2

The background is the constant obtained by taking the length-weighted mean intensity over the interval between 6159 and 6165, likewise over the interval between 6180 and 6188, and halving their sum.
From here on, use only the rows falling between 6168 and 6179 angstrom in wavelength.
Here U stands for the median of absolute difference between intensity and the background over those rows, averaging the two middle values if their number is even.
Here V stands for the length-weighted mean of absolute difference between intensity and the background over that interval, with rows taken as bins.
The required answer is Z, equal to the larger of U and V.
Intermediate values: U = 1.4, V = 1.6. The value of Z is 1.56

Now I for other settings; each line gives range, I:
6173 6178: 16.4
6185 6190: 17.8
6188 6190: 18.0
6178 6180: 17.0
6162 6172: 15.4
